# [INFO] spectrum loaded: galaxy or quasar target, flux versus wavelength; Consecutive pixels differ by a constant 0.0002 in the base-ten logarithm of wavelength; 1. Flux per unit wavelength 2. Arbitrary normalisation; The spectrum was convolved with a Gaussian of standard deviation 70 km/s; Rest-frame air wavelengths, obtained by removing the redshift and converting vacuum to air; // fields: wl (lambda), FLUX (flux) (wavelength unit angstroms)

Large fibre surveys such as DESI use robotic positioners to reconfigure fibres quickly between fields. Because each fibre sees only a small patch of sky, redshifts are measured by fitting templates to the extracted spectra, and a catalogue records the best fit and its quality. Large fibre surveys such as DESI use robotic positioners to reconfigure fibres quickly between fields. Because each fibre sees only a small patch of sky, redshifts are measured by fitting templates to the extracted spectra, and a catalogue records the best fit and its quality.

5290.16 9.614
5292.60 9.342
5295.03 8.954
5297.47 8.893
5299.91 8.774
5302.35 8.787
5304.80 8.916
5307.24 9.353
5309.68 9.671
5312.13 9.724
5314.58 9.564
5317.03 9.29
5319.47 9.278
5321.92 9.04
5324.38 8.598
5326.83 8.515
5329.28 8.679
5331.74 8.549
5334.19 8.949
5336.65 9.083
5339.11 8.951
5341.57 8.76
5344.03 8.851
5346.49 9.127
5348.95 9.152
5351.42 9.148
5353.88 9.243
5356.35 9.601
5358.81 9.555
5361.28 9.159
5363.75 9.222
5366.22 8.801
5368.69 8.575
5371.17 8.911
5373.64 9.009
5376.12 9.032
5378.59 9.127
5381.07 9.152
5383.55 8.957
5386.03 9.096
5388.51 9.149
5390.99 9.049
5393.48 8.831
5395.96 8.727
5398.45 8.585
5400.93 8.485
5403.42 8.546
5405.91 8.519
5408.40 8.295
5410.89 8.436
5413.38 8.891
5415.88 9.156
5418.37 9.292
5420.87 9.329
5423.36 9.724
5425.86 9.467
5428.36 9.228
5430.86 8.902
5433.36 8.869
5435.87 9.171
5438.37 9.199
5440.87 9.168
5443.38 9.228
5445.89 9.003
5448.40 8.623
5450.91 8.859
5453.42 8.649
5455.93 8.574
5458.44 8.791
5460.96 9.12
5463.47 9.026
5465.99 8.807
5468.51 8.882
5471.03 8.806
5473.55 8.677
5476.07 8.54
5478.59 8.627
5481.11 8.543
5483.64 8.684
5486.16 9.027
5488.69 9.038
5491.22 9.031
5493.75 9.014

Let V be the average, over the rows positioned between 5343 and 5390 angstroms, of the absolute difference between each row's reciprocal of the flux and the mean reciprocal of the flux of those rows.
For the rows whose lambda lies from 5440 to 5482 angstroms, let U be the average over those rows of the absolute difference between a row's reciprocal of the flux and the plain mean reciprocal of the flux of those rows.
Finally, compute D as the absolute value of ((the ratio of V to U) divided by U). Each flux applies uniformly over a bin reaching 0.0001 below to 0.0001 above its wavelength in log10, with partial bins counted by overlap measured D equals 368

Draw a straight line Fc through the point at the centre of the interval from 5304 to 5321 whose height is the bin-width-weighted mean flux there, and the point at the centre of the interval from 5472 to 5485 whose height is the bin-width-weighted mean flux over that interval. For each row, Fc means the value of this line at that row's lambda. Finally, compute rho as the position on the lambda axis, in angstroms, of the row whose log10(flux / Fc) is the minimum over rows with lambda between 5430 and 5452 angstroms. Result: 5448.40 angstroms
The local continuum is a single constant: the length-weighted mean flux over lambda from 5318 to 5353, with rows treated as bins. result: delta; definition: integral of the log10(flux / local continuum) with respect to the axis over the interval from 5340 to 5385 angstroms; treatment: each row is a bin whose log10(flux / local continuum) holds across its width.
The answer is 0.35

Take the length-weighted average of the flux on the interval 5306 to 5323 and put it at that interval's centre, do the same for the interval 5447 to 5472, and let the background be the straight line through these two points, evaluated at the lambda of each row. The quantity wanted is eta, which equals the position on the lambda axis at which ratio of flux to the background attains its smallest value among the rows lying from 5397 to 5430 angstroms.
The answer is 5408.40 angstroms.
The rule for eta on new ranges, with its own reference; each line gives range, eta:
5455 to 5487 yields 5455.93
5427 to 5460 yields 5455.93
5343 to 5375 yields 5368.69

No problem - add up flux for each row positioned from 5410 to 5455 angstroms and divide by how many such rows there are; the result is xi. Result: 9.07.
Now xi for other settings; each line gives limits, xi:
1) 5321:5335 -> 8.72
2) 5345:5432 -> 9.01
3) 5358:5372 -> 9.04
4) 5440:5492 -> 8.84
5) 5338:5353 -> 9.00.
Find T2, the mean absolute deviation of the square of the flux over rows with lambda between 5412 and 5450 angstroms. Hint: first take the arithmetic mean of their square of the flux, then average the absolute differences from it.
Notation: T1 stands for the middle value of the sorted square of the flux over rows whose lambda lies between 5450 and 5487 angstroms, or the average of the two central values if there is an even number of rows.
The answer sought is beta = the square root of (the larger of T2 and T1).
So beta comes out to 8.79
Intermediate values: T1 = 77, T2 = 3.5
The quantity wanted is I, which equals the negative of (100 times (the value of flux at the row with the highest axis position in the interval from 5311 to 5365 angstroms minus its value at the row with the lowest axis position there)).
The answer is 50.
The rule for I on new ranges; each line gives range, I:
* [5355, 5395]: 77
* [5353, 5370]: 67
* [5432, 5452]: 1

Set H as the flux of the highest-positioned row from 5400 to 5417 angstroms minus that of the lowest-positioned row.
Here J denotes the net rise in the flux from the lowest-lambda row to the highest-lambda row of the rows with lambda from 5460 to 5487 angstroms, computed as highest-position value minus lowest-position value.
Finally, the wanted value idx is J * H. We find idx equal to -0.06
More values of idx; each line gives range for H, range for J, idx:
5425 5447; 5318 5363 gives 0.06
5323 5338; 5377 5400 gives -0.26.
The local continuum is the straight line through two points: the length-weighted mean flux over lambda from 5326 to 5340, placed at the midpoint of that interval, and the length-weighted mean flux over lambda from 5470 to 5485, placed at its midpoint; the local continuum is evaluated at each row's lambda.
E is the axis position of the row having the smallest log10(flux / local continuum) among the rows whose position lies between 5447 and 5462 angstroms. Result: 5455.93 angstroms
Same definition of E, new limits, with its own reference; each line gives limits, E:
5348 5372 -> 5368.69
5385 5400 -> 5398.45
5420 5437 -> 5433.36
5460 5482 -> 5476.07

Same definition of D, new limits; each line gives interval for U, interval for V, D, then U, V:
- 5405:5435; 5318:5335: 161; 0.0044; 0.0032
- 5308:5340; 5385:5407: 174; 0.0041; 0.0029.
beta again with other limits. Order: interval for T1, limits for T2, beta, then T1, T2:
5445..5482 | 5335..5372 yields 8.79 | 77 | 3.9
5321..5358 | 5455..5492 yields 8.95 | 80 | 3.0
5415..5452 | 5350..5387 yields 9.17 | 84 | 3.3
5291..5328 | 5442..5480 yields 9.04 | 82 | 2.9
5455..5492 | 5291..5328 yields 8.81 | 78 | 5.9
